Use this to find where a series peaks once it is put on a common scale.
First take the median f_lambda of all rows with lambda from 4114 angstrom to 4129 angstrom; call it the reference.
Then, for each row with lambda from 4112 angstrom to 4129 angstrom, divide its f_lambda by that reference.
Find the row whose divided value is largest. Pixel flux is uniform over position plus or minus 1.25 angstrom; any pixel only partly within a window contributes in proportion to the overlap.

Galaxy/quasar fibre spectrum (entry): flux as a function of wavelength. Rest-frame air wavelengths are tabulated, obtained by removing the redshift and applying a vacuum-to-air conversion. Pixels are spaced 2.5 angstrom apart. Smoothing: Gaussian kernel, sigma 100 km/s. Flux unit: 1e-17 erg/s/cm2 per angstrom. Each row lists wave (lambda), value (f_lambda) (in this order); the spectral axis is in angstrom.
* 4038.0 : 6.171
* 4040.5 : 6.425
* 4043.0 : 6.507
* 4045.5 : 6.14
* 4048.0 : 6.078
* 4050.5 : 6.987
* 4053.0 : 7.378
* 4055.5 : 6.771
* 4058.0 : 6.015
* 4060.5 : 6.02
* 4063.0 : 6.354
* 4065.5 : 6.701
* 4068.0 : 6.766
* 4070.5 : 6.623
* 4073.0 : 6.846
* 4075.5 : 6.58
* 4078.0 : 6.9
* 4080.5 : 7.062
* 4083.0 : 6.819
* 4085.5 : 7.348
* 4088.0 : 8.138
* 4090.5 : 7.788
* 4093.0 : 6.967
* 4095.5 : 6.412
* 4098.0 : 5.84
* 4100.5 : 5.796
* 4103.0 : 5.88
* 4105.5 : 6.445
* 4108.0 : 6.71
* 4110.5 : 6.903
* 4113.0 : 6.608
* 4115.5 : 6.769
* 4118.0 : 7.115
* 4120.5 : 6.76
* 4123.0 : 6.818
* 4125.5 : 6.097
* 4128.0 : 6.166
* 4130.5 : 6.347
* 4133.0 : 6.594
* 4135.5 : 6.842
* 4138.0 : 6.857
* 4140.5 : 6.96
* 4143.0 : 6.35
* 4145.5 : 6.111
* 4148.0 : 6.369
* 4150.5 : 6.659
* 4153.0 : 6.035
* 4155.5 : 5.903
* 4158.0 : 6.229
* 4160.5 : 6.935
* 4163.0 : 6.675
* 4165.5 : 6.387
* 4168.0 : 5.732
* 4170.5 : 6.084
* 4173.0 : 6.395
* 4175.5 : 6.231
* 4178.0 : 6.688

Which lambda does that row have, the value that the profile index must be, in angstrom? 4118.0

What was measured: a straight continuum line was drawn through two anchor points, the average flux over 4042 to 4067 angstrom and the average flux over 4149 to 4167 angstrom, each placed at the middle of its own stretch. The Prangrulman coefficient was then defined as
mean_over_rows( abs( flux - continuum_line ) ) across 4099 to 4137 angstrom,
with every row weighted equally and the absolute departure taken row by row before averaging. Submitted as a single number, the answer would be 0.34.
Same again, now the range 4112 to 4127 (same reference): 0.37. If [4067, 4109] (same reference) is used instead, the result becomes 0.52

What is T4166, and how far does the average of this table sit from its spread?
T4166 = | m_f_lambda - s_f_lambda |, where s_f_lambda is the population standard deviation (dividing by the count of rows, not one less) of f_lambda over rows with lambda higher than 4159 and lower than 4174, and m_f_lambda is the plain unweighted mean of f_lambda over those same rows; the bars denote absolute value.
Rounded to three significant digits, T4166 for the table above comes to 5.98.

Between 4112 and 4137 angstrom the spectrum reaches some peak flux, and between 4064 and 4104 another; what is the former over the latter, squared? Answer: 0.76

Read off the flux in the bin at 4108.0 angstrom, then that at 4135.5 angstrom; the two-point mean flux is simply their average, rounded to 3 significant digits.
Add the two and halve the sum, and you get 6.78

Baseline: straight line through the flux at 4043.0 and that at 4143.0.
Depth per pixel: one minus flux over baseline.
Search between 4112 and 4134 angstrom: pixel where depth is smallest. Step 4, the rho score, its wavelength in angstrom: 4118.0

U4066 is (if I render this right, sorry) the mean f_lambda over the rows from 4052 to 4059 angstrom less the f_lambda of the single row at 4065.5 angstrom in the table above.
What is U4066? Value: 0.02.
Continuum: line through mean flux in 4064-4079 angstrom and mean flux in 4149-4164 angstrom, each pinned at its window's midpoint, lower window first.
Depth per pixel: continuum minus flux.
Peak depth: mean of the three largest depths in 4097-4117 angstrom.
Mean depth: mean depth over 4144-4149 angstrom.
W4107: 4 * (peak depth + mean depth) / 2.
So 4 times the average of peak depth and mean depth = 2.0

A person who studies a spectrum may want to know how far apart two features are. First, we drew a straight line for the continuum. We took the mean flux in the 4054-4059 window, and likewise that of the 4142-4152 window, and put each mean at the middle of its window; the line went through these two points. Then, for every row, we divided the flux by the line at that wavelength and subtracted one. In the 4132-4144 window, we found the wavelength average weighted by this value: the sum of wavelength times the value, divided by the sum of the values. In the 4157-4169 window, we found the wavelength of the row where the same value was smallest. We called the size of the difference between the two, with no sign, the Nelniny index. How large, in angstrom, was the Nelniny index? 30.5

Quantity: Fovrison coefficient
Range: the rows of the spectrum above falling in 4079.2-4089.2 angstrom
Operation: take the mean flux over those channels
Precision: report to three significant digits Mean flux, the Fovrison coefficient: 7.34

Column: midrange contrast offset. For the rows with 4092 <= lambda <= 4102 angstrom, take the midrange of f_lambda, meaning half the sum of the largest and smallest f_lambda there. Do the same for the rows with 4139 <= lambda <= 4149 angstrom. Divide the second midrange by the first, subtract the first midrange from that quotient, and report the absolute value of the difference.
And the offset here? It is 5.4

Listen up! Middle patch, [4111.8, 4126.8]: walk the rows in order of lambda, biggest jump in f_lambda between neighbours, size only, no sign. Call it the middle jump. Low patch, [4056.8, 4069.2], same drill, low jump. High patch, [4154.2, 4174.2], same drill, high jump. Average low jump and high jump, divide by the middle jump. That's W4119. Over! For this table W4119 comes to 0.73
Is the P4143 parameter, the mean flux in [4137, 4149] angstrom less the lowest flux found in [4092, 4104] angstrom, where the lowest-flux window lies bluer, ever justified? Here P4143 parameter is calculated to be 0.73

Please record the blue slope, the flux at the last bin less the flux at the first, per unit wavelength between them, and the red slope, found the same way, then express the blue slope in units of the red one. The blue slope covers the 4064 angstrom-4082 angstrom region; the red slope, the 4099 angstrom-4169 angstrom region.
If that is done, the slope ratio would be -25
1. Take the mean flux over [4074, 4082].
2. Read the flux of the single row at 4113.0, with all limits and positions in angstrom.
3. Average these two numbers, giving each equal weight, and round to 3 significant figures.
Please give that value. 6.73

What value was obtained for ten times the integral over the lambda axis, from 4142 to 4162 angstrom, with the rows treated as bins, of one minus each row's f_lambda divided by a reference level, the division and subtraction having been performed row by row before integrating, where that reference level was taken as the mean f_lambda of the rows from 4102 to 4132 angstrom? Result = 7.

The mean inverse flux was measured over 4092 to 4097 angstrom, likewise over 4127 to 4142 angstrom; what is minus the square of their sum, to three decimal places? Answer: -0.091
